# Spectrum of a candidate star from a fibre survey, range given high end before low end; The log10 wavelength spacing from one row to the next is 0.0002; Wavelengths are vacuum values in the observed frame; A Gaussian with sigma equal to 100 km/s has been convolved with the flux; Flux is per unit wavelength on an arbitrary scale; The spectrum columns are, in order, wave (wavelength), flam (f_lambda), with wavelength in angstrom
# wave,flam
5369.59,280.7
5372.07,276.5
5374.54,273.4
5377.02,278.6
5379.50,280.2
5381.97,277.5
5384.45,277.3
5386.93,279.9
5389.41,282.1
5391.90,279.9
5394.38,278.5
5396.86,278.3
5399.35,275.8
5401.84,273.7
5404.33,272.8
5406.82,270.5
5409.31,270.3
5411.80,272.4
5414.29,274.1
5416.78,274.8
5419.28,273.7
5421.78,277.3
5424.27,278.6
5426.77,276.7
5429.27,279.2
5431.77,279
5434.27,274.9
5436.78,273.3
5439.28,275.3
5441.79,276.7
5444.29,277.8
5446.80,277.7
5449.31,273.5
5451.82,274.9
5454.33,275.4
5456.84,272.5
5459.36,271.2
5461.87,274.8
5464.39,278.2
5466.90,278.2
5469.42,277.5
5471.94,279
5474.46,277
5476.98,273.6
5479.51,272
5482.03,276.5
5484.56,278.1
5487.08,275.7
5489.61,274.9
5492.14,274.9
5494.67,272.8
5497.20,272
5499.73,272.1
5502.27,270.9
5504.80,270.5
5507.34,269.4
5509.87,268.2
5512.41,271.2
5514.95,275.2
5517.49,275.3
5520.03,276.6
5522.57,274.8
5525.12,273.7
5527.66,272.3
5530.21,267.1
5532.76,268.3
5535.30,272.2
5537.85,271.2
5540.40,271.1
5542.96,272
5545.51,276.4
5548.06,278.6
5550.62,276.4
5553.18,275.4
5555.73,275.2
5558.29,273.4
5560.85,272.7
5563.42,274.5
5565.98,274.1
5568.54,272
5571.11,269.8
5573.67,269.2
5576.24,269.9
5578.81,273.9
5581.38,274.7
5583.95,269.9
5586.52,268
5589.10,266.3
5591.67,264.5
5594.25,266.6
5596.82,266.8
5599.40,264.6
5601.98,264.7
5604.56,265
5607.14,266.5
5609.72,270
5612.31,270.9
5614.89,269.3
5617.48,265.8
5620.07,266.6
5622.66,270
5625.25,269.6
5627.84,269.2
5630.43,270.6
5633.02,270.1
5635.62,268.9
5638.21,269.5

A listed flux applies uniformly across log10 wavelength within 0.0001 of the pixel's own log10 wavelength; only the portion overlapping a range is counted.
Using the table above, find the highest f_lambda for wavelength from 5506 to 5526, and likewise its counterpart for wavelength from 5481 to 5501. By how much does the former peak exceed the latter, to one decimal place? -1.5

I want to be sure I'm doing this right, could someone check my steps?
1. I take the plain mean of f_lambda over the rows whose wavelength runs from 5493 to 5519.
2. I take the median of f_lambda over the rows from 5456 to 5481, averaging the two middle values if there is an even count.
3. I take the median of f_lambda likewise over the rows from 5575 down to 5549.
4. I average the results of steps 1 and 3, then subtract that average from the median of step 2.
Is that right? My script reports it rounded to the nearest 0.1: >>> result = 3.1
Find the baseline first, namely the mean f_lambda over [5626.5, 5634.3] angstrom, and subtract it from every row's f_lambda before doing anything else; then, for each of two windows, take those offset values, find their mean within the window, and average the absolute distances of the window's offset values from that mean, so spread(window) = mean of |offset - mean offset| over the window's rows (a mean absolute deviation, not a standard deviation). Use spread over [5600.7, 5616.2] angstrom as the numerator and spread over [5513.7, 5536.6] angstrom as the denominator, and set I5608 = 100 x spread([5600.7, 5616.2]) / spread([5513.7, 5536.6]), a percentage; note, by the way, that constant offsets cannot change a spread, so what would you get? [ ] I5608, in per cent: 92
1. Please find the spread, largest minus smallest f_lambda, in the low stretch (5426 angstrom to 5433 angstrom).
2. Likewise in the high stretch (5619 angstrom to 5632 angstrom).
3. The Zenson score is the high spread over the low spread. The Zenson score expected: 1.6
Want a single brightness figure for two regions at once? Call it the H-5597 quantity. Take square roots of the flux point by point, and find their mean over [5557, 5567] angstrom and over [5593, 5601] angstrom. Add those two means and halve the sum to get 16.4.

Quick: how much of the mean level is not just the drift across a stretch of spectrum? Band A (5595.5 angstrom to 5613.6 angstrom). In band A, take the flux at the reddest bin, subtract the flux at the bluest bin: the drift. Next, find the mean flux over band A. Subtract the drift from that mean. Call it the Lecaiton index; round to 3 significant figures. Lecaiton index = 263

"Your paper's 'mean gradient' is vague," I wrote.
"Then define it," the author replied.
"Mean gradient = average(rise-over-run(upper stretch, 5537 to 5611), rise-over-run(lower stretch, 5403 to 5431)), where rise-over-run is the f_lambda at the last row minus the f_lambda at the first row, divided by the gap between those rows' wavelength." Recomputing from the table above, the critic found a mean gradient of 0.12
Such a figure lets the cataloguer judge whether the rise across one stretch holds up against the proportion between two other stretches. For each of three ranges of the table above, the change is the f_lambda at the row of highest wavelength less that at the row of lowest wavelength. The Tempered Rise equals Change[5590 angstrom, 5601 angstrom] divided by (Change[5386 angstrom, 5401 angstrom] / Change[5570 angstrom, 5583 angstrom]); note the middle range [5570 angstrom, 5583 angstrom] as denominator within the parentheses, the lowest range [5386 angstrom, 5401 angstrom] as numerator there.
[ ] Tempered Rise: 0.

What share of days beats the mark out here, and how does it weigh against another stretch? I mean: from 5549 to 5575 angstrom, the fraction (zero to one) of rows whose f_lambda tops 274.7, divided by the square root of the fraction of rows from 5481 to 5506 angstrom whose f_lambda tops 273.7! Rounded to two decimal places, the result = 0.42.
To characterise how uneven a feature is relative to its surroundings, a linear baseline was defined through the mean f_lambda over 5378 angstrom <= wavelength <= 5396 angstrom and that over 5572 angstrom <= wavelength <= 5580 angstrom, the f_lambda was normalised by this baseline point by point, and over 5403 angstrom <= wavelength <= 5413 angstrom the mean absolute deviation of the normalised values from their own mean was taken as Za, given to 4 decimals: 0.0040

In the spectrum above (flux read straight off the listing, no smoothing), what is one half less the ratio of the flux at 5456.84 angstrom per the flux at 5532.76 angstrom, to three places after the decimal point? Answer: -0.516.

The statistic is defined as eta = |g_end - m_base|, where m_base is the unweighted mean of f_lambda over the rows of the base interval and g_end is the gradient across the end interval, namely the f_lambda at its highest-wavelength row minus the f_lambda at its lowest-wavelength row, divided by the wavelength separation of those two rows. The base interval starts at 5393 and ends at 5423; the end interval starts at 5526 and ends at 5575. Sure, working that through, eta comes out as 274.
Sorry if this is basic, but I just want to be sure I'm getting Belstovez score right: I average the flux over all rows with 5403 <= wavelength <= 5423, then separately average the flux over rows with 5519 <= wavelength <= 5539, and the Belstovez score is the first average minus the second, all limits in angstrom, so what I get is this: 1.2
